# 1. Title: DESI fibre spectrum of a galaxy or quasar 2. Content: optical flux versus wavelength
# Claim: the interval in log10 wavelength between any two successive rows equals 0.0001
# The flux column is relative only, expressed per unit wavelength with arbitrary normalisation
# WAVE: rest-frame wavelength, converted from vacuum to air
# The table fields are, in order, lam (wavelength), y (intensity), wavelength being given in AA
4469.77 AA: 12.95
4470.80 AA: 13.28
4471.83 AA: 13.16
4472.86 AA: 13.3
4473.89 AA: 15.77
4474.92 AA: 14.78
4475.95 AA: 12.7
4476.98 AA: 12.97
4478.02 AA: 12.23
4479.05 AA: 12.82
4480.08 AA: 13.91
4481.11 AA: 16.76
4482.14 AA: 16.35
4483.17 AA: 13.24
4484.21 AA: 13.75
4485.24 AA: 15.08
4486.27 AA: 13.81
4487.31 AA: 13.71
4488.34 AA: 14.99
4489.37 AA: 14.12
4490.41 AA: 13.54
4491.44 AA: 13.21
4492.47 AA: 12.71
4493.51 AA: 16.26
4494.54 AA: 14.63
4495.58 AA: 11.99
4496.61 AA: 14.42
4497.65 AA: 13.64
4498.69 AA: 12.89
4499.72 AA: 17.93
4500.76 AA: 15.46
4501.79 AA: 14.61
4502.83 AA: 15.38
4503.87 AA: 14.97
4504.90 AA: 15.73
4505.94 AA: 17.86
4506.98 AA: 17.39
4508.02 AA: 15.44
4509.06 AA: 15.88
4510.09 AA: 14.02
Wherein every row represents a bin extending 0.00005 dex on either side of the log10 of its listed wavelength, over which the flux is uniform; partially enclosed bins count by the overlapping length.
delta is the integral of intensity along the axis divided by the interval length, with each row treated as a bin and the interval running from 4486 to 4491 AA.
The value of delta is 14.0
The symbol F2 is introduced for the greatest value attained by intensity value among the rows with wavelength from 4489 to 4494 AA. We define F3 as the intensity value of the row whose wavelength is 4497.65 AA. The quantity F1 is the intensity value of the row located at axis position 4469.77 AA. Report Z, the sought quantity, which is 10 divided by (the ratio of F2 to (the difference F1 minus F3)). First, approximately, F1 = 12.95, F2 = 16.26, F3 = 13.64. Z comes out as -0.4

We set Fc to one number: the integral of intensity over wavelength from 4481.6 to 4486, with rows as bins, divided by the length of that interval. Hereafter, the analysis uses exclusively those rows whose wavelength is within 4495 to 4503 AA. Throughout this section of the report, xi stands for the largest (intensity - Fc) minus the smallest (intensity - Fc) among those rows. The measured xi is 5.9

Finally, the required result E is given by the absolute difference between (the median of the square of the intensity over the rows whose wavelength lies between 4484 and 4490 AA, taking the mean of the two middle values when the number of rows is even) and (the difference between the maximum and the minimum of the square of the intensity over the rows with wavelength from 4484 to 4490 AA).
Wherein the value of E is 156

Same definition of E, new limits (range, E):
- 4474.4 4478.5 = 96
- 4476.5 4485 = 51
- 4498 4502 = 71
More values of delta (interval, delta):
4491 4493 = 13.0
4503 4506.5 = 16.1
